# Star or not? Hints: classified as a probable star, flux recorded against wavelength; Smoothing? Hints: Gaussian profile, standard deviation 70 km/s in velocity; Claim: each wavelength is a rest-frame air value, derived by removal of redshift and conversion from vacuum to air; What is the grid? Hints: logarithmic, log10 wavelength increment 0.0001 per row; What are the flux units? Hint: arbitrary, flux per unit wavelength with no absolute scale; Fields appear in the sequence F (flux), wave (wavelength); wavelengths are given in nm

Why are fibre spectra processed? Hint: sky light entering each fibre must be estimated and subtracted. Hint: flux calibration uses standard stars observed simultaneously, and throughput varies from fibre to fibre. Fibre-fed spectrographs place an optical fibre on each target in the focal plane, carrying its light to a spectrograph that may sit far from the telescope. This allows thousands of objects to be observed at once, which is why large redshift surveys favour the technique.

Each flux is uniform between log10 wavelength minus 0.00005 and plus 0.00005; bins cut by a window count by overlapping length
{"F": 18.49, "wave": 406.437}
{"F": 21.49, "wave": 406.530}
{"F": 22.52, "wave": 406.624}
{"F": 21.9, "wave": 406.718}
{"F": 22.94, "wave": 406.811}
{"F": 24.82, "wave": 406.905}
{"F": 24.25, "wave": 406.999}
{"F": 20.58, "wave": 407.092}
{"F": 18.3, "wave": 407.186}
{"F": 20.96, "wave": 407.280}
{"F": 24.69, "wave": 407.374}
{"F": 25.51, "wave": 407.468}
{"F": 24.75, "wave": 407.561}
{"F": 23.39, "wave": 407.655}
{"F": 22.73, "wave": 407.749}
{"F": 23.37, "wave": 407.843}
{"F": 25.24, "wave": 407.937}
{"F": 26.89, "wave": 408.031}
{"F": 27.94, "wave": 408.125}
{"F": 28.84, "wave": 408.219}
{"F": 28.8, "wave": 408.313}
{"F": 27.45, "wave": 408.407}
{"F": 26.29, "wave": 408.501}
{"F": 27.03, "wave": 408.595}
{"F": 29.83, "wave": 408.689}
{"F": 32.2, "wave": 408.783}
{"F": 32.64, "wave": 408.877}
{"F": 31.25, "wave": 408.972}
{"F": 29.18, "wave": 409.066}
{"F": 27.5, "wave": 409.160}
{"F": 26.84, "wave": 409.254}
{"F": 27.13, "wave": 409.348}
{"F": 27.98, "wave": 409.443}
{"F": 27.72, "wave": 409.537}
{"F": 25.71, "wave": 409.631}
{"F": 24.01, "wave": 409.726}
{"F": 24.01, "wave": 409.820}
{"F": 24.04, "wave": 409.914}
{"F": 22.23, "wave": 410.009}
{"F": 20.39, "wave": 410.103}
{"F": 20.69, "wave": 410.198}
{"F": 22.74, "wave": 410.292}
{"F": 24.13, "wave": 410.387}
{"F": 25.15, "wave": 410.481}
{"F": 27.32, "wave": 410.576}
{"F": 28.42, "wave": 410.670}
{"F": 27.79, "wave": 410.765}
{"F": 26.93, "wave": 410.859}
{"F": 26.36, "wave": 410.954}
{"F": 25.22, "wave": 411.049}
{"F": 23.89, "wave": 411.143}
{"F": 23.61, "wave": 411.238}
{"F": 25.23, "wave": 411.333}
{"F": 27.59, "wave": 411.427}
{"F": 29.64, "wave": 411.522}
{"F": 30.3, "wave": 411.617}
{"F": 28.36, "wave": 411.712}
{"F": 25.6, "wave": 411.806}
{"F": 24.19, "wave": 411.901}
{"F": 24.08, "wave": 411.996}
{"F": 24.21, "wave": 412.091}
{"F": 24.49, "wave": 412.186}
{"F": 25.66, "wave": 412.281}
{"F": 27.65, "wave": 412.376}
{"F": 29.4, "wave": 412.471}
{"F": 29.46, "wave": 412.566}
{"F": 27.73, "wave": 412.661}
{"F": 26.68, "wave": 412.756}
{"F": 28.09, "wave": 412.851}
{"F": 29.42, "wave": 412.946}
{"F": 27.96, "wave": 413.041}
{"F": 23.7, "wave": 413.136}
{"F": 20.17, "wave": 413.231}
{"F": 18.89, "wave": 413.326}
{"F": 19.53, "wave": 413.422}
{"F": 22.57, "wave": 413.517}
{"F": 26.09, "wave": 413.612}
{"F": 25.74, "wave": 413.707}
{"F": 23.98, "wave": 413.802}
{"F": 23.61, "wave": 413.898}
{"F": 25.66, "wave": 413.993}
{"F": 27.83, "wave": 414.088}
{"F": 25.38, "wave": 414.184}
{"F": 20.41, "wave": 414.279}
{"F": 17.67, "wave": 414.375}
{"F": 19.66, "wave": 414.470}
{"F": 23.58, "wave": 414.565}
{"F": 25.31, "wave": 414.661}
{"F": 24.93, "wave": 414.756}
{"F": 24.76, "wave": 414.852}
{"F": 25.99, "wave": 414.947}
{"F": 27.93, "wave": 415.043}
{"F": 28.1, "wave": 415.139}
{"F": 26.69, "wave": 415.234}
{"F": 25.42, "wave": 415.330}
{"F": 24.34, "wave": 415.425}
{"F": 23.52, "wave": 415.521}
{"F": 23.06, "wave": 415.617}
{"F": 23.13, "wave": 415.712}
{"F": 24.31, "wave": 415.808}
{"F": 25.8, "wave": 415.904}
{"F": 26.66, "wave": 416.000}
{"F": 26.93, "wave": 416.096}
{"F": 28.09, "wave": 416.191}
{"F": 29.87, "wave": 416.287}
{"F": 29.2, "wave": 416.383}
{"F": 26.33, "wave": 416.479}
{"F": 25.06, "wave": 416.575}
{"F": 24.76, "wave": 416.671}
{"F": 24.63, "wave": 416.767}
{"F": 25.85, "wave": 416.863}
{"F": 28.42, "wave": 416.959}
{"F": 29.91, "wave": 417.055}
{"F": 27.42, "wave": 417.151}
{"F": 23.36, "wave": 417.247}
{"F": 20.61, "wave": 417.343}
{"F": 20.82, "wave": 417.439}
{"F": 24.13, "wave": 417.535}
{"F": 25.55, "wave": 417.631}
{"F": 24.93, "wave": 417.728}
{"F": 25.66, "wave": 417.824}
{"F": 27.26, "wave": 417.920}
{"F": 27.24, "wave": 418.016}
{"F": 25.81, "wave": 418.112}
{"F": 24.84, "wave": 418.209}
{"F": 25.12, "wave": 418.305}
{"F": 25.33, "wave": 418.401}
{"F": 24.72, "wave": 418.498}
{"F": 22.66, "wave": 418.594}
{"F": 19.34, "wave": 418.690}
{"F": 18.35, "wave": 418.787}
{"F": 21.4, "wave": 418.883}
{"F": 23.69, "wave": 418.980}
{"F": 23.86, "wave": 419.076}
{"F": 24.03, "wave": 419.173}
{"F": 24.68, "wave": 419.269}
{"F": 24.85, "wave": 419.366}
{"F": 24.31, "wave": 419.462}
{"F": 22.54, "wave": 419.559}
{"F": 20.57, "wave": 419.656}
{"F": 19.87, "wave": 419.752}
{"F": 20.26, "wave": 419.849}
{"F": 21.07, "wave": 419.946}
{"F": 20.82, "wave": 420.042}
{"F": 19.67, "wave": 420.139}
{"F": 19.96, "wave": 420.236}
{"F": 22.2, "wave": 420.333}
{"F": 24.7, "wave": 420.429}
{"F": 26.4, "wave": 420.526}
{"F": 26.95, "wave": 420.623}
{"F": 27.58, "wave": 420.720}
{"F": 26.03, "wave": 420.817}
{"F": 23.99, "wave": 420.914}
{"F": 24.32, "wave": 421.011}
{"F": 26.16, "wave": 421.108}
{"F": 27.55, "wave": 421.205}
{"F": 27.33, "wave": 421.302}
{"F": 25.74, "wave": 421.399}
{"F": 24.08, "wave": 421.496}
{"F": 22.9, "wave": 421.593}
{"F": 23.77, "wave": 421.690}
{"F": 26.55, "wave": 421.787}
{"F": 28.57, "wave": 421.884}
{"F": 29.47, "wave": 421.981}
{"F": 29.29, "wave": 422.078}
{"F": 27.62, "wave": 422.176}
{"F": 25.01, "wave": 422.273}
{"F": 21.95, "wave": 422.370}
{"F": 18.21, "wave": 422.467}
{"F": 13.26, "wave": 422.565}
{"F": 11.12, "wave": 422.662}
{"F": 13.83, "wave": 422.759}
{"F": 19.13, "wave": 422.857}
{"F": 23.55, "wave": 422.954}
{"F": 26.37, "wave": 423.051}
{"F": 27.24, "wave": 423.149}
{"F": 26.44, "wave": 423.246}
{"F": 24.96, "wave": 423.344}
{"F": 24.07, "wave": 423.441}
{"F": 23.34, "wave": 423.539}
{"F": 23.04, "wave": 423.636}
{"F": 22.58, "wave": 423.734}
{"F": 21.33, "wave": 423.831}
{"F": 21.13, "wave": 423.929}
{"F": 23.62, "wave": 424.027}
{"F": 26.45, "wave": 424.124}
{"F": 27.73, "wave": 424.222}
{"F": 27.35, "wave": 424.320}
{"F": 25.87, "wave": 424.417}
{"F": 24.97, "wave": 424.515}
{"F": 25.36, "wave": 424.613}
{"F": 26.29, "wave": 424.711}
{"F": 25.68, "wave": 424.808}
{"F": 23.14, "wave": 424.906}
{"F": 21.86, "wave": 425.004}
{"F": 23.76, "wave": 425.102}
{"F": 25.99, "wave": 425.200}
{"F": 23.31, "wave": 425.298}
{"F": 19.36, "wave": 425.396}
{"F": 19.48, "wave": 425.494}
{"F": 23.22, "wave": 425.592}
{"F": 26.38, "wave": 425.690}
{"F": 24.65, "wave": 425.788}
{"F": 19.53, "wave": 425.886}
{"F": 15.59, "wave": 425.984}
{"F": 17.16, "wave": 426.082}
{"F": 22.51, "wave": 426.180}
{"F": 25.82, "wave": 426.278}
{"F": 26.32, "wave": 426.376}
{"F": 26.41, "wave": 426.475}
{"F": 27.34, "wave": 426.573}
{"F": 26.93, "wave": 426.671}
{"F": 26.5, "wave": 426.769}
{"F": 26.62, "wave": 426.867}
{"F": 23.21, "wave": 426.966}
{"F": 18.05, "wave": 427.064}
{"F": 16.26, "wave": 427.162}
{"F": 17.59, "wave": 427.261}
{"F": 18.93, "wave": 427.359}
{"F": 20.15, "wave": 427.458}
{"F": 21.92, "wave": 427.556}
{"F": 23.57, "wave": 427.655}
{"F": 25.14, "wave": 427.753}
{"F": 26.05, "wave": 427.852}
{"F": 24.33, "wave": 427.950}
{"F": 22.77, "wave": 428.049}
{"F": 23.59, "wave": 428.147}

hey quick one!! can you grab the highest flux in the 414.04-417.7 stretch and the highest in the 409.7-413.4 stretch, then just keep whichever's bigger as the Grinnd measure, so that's 30.3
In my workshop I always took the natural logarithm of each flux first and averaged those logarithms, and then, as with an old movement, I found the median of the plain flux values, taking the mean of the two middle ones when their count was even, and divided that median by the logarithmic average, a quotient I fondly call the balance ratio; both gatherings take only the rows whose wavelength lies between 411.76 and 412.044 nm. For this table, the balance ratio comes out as 7.6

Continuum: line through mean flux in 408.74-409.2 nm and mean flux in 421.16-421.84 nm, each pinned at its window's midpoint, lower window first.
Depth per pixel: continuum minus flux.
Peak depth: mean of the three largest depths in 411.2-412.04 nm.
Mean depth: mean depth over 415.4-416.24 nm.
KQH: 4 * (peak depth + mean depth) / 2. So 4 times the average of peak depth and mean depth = 16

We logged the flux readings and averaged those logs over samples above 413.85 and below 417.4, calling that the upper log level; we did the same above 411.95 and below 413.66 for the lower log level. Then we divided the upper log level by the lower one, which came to 1.000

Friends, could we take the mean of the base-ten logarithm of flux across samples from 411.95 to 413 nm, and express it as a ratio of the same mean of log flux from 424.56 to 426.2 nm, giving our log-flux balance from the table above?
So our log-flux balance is 1.061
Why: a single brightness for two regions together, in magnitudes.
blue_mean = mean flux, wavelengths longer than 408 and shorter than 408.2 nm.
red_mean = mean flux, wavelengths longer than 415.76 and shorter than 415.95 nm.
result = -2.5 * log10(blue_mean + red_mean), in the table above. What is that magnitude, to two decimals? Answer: -4.30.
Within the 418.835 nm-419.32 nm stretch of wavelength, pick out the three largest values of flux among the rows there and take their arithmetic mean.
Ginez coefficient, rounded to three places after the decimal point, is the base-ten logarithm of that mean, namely 1.384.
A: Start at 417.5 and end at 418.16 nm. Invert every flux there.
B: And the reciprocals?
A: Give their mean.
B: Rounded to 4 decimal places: 0.0388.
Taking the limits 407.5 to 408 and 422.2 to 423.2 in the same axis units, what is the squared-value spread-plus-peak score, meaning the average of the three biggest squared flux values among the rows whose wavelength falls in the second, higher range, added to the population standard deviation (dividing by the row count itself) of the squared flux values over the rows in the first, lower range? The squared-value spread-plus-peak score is 733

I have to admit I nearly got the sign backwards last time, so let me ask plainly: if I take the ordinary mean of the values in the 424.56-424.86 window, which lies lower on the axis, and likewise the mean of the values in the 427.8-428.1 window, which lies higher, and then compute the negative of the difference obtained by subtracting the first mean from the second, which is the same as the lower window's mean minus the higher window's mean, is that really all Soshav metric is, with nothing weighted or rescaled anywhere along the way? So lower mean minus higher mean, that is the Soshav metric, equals 1.4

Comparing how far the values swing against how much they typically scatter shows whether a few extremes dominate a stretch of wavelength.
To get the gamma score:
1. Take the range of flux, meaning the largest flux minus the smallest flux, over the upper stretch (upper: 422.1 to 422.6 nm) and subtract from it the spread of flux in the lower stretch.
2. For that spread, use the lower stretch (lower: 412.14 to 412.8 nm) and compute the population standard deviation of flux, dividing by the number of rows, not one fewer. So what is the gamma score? 13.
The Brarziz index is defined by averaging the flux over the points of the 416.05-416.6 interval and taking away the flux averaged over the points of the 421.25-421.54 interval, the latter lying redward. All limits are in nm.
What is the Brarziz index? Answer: 1.9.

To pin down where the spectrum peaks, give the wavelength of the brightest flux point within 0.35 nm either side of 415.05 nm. 415.139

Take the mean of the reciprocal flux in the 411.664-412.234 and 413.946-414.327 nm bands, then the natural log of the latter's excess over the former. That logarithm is -7.0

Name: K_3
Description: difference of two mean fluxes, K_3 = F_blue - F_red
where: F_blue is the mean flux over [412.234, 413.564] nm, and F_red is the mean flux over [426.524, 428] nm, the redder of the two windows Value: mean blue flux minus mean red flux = 2.7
